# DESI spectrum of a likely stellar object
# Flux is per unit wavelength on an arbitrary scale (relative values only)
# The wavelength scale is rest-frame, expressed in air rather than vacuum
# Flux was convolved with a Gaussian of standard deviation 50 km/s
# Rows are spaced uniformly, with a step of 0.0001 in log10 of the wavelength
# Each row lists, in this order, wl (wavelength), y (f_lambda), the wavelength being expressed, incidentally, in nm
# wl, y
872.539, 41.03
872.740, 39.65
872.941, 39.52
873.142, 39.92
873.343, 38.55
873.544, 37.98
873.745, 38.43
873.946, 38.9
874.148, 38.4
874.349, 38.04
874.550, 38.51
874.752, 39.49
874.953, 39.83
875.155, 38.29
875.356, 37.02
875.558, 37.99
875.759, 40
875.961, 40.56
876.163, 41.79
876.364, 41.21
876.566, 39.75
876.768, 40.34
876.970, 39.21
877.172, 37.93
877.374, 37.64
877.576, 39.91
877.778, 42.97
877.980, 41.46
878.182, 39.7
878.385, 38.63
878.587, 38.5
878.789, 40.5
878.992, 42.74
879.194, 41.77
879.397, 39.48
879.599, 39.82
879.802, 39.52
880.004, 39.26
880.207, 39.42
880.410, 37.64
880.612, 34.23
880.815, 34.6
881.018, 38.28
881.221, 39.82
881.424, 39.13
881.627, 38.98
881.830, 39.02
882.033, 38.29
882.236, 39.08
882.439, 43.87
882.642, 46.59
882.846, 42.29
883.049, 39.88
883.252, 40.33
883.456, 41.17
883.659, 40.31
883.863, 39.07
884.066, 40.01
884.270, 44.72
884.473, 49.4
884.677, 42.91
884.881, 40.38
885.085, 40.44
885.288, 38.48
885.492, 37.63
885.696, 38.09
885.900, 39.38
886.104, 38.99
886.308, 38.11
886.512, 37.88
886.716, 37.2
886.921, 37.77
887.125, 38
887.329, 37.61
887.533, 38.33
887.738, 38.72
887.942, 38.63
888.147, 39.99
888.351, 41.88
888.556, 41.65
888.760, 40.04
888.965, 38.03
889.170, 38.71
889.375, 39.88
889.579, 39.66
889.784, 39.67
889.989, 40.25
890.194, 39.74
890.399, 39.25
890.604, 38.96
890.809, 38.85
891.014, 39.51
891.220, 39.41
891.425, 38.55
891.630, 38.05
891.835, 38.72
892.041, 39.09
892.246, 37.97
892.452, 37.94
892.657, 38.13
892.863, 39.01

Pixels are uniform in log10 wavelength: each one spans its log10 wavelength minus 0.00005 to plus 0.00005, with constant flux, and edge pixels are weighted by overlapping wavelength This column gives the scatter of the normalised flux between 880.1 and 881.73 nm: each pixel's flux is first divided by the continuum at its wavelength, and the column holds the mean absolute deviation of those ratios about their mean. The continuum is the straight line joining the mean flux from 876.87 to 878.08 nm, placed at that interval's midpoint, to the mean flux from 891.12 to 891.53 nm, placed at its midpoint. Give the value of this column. 0.04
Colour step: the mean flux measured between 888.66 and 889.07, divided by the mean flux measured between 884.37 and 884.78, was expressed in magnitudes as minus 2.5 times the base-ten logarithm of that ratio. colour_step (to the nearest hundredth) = 0.18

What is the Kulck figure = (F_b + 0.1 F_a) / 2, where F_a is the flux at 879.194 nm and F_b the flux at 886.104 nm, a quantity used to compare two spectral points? 21.6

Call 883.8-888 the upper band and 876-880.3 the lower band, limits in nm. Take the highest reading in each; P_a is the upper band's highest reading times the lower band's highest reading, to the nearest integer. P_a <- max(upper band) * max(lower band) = 2123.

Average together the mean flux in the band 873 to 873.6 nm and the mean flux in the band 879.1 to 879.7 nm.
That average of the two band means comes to 39.6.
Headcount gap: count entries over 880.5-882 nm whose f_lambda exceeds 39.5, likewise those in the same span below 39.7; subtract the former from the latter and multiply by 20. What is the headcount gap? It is 100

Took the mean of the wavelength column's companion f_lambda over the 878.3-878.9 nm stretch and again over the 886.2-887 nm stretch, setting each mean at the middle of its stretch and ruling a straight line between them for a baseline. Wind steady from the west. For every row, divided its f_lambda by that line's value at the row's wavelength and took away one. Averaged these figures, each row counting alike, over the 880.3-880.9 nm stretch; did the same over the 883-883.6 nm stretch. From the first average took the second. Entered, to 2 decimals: -0.14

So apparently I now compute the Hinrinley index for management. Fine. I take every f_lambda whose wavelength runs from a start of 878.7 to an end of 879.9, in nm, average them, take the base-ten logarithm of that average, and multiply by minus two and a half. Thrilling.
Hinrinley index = -4.02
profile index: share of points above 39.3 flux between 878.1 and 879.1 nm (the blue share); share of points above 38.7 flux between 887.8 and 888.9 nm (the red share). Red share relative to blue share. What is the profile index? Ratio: 1.33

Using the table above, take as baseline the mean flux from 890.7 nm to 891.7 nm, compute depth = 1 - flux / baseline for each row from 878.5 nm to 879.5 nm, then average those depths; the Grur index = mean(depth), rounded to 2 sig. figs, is -0.044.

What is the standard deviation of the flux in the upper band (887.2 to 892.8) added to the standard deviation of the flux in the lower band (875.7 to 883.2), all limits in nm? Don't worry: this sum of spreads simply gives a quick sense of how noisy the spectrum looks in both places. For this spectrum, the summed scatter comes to 3.3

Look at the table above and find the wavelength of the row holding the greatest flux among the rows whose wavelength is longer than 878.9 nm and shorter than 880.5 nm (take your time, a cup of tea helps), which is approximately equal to 878.992 nm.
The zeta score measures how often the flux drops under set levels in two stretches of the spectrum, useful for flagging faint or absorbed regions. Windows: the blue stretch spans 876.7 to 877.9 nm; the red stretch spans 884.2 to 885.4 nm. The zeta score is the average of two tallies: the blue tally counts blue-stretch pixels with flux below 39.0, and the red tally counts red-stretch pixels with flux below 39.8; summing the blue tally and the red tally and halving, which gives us 1.5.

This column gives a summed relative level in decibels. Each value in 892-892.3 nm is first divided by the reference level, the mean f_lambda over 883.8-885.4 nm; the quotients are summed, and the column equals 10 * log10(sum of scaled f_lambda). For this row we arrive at 2.6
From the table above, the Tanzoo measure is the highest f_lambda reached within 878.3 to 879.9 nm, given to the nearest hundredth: 42.74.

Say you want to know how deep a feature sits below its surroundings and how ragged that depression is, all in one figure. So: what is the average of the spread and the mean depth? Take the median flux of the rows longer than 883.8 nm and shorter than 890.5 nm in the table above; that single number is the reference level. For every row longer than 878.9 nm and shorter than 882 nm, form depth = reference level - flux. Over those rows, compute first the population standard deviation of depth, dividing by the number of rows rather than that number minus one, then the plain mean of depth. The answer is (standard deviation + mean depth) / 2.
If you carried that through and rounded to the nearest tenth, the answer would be 1.2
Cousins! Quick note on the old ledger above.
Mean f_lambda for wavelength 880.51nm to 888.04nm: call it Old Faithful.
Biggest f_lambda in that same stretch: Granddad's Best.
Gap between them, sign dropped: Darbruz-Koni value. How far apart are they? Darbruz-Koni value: 9.7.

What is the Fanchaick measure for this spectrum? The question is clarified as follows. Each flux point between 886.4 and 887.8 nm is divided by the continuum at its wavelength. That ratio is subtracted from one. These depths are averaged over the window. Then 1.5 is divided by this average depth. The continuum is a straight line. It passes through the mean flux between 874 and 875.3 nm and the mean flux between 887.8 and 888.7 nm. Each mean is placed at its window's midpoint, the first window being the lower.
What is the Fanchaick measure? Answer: 25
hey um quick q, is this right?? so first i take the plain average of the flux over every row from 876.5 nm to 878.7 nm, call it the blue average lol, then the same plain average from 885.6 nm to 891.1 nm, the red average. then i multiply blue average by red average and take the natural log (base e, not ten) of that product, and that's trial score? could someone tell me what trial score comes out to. 7.35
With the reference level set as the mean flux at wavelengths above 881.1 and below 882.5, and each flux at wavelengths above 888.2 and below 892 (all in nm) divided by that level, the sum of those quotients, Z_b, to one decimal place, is 17.9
